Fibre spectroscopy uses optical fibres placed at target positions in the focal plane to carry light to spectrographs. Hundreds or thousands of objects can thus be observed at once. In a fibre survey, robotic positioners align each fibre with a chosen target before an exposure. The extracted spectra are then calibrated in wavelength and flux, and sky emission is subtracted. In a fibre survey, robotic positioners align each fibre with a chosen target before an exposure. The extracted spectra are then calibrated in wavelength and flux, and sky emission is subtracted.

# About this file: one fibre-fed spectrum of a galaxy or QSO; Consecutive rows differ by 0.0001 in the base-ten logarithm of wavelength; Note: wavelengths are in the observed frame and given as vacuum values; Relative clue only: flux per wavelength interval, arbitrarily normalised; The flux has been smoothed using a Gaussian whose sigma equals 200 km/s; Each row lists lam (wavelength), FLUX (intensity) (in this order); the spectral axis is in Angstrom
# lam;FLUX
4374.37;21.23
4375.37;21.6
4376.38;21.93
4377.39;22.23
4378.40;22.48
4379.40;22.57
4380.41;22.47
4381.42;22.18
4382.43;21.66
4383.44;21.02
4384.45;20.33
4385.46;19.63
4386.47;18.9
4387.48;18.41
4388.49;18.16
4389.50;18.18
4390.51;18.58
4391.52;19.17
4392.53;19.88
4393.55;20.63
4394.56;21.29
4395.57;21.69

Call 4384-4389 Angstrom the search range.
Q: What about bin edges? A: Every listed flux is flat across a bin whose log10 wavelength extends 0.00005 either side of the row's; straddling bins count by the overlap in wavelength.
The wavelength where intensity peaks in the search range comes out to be 4384.45 Angstrom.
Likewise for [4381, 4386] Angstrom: 4381.42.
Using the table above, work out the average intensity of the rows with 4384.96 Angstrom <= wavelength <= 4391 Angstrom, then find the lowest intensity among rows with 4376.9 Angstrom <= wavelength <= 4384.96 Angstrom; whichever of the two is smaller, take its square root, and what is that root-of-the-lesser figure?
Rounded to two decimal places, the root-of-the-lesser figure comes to 4.32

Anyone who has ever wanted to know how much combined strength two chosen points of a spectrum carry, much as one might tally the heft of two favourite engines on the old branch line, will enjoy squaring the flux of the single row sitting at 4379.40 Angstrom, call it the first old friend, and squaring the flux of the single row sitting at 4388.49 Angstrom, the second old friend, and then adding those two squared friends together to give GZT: 839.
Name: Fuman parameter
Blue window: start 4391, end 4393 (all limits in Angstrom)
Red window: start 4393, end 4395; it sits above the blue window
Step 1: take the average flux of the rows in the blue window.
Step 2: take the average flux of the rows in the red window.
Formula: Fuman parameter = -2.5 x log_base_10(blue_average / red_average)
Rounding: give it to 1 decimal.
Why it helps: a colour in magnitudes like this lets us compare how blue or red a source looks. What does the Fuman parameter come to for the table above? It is 0.1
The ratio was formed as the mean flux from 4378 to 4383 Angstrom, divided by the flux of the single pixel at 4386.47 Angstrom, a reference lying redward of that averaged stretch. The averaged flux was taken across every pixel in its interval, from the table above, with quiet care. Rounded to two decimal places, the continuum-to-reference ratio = 1.18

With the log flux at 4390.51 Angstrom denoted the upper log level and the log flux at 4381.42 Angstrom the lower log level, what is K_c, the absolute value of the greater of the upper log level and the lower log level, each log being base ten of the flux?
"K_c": 1.35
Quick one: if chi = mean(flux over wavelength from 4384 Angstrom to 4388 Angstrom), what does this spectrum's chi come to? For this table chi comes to 19.3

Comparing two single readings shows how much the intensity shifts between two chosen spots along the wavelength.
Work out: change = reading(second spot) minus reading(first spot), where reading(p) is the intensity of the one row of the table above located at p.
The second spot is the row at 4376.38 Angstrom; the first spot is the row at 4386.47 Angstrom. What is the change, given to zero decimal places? 3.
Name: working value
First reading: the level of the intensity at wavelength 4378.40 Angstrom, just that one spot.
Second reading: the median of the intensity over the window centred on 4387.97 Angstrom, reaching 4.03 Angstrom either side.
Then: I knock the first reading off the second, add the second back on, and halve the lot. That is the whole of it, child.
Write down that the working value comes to 7.5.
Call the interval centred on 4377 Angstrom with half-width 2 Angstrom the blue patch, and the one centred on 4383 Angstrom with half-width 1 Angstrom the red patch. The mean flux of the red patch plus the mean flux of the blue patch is 43.4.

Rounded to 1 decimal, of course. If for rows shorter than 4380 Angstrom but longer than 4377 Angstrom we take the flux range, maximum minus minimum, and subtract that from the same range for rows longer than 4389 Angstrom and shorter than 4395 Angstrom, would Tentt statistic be 2.8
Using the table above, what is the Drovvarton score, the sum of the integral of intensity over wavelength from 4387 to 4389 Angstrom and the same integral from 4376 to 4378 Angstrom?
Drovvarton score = 81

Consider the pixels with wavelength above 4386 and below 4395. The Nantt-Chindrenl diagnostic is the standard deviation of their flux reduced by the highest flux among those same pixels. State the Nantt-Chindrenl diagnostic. -20.2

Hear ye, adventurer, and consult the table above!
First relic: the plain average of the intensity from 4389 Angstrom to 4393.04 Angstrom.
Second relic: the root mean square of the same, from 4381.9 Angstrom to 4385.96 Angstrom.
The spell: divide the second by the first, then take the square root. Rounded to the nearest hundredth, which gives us 1.04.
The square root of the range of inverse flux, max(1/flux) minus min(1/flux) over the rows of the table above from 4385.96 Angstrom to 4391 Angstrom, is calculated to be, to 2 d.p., 0.05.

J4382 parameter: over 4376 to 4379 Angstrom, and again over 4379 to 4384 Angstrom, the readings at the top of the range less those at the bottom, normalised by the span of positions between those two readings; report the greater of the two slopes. 0.27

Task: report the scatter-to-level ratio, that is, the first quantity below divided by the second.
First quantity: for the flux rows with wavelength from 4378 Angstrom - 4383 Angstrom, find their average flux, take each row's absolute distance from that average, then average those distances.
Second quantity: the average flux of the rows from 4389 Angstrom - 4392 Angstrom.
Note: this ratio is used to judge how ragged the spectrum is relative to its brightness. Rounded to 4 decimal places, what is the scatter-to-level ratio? 0.0151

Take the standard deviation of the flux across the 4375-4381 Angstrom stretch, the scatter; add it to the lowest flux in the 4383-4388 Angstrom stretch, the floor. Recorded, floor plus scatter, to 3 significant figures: 18.8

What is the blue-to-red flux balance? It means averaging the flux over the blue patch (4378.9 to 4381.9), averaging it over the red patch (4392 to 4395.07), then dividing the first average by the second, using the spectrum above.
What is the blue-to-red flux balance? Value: 1.09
